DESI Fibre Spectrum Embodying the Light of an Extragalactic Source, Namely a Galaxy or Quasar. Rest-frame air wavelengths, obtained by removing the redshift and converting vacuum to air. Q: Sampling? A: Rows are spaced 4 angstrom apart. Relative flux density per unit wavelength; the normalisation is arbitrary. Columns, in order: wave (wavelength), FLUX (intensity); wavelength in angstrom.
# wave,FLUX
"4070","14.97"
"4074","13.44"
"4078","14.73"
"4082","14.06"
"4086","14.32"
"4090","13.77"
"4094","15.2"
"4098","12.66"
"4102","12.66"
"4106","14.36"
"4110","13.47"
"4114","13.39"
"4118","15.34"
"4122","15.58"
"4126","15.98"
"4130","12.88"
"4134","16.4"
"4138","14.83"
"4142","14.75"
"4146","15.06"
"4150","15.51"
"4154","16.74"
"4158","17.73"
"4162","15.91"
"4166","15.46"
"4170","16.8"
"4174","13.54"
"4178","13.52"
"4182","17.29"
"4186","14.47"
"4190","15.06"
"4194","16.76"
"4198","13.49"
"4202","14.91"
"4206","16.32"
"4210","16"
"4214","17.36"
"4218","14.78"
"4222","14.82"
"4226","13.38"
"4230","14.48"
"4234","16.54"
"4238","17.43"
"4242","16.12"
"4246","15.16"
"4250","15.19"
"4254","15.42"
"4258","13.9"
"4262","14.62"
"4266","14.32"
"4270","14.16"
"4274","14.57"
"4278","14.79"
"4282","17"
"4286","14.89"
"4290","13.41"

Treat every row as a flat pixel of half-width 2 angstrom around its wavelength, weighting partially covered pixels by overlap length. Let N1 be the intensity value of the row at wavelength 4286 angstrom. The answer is 14.89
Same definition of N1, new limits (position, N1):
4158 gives 17.73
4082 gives 14.06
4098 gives 12.66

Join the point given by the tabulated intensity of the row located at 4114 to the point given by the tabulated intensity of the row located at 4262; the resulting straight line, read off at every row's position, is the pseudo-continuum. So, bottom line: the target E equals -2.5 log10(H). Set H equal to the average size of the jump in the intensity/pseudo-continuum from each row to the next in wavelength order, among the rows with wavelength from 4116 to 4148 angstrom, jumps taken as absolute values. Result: 2.5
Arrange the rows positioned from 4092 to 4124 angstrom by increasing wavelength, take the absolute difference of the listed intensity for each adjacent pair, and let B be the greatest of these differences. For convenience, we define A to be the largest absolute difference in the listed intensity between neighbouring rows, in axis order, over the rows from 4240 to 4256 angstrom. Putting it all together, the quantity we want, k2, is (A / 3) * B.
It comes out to 0.8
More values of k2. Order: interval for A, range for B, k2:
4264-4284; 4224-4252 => 1.5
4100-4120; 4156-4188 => 2.5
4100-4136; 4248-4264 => 1.8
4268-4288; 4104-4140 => 2.6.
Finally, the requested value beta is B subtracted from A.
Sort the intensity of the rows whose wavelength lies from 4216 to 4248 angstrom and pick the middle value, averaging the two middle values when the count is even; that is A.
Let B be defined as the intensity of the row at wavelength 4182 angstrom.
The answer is -2.3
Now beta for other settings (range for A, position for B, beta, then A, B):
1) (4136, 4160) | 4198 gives 1.8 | 15.3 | 13.49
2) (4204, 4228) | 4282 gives -1.6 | 15.4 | 17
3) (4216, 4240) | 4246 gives -0.4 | 14.8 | 15.16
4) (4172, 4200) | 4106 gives 0.1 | 14.5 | 14.36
